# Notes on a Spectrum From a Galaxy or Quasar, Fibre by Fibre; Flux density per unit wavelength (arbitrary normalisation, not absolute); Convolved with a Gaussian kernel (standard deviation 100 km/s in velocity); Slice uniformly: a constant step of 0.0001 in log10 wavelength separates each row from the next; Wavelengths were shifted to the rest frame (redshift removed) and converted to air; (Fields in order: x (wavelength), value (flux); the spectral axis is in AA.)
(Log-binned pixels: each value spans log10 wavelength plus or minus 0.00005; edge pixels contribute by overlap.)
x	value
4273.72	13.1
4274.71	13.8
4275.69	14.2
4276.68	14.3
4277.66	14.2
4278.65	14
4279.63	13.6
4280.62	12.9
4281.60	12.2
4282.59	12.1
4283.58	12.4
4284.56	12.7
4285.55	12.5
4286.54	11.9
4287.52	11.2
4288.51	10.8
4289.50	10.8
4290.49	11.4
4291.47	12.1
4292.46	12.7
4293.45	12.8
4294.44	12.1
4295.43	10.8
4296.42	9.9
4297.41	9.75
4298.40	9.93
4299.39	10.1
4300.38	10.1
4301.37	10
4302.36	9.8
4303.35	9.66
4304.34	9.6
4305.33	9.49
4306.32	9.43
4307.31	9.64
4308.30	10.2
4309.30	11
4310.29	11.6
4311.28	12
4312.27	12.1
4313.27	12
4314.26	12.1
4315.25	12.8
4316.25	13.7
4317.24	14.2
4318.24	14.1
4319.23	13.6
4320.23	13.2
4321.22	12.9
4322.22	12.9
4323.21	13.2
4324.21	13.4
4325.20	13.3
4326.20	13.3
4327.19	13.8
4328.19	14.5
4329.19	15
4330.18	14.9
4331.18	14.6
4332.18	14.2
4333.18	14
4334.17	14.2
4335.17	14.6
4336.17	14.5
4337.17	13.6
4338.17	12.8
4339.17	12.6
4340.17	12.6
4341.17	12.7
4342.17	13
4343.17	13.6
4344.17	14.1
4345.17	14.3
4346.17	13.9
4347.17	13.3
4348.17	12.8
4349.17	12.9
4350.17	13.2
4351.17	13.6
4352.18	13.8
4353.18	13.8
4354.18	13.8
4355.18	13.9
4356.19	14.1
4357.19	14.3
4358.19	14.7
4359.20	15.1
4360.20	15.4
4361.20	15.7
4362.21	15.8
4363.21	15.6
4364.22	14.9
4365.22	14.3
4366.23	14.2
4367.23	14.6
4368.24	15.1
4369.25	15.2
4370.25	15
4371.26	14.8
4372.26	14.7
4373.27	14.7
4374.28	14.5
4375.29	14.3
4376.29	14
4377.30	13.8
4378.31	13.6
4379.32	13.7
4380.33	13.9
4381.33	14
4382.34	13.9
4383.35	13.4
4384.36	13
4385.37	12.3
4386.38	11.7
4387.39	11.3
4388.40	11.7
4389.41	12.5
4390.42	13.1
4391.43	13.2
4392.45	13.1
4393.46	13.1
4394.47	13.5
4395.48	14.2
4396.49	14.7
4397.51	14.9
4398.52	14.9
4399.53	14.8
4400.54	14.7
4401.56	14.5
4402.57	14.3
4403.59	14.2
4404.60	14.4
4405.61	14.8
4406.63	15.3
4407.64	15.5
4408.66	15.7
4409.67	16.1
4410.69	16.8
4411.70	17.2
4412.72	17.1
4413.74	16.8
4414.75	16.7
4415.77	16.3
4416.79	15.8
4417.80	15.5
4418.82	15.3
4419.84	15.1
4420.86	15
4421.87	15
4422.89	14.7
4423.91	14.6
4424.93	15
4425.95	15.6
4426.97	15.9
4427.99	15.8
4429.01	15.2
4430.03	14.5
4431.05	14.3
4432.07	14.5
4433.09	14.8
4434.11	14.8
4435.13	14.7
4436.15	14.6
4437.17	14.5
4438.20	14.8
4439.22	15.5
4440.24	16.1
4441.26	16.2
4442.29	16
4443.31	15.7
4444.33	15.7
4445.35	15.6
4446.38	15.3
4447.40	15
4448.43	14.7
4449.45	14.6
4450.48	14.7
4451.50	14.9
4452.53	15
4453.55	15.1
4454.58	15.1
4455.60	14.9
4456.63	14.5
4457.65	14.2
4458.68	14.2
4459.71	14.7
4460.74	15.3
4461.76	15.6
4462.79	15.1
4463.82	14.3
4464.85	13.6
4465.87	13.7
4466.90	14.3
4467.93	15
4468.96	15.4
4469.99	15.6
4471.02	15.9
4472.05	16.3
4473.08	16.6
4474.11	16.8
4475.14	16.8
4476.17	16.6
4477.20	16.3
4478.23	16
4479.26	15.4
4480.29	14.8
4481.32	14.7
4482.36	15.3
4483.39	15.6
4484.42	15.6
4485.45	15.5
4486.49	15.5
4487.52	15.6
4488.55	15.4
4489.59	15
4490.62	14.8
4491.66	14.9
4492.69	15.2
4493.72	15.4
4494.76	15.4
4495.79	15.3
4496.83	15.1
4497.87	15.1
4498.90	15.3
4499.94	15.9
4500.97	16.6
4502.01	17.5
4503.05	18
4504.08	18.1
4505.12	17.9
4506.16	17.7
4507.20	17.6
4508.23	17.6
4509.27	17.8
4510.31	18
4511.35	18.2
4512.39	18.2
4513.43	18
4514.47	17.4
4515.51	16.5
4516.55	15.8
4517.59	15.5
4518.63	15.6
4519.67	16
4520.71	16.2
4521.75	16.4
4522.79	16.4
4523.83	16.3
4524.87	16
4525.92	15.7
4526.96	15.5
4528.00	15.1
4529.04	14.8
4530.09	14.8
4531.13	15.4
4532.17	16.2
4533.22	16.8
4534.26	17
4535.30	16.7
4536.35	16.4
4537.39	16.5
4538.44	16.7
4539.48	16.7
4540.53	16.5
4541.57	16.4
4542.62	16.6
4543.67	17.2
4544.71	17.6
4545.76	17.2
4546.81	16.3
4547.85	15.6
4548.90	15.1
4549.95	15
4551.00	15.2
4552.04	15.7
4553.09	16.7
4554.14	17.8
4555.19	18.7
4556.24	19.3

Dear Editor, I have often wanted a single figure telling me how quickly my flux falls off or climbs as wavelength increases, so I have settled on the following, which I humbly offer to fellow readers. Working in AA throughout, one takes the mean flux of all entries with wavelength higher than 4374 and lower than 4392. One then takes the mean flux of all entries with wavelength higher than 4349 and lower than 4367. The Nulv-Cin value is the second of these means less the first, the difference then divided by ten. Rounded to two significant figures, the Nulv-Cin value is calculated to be 0.12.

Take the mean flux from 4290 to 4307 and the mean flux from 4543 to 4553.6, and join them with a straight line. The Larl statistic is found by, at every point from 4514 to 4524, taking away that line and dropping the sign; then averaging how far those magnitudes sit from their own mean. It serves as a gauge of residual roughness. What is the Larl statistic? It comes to 0.4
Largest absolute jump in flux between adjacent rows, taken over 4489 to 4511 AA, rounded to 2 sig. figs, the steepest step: 0.90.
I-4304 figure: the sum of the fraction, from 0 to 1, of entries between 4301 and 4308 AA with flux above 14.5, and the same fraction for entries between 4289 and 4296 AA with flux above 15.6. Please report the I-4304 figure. 0.00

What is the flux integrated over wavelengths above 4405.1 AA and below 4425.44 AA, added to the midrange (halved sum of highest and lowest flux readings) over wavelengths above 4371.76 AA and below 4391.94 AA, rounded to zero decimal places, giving 333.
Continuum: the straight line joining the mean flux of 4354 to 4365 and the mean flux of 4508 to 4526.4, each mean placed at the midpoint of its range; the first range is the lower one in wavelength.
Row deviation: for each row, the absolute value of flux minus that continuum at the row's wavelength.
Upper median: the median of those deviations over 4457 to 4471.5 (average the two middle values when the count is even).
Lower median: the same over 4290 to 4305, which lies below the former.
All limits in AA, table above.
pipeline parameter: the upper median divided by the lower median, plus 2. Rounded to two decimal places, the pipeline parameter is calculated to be 2.31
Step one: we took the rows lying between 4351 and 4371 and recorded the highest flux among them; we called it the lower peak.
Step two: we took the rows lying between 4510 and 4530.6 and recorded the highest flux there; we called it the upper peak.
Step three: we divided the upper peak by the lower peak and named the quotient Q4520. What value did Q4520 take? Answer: 1.15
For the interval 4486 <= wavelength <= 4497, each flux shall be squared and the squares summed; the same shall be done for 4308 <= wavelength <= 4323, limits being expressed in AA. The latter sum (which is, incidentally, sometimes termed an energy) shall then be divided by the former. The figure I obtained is 0.9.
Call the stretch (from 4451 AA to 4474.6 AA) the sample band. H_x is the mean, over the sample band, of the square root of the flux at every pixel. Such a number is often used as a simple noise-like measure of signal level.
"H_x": 3.88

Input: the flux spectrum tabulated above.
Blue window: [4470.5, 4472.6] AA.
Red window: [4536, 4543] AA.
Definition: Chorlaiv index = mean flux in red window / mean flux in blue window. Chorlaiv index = 1.03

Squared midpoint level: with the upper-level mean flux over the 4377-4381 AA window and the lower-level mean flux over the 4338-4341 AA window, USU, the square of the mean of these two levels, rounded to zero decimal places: 174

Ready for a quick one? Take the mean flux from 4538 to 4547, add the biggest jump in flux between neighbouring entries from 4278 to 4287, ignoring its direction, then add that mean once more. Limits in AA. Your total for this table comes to 34.3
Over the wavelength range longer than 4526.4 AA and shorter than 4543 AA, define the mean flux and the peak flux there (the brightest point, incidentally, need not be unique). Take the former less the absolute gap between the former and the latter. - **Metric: 15.3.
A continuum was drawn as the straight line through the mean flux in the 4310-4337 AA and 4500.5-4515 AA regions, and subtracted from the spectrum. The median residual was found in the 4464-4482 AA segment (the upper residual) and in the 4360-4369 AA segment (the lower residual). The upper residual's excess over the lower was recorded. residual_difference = -1.8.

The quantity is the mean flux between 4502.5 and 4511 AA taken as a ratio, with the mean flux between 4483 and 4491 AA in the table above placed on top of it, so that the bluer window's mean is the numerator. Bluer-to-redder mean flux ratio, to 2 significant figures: 0.86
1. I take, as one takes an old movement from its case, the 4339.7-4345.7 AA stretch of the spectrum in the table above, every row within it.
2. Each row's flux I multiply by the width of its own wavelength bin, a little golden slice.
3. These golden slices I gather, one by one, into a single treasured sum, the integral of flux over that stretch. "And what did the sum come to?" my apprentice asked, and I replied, 80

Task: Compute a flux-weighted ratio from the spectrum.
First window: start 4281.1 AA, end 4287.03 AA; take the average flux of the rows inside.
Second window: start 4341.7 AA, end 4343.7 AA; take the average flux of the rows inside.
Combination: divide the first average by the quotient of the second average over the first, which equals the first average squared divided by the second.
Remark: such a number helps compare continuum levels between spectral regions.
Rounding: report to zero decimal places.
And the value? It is 11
